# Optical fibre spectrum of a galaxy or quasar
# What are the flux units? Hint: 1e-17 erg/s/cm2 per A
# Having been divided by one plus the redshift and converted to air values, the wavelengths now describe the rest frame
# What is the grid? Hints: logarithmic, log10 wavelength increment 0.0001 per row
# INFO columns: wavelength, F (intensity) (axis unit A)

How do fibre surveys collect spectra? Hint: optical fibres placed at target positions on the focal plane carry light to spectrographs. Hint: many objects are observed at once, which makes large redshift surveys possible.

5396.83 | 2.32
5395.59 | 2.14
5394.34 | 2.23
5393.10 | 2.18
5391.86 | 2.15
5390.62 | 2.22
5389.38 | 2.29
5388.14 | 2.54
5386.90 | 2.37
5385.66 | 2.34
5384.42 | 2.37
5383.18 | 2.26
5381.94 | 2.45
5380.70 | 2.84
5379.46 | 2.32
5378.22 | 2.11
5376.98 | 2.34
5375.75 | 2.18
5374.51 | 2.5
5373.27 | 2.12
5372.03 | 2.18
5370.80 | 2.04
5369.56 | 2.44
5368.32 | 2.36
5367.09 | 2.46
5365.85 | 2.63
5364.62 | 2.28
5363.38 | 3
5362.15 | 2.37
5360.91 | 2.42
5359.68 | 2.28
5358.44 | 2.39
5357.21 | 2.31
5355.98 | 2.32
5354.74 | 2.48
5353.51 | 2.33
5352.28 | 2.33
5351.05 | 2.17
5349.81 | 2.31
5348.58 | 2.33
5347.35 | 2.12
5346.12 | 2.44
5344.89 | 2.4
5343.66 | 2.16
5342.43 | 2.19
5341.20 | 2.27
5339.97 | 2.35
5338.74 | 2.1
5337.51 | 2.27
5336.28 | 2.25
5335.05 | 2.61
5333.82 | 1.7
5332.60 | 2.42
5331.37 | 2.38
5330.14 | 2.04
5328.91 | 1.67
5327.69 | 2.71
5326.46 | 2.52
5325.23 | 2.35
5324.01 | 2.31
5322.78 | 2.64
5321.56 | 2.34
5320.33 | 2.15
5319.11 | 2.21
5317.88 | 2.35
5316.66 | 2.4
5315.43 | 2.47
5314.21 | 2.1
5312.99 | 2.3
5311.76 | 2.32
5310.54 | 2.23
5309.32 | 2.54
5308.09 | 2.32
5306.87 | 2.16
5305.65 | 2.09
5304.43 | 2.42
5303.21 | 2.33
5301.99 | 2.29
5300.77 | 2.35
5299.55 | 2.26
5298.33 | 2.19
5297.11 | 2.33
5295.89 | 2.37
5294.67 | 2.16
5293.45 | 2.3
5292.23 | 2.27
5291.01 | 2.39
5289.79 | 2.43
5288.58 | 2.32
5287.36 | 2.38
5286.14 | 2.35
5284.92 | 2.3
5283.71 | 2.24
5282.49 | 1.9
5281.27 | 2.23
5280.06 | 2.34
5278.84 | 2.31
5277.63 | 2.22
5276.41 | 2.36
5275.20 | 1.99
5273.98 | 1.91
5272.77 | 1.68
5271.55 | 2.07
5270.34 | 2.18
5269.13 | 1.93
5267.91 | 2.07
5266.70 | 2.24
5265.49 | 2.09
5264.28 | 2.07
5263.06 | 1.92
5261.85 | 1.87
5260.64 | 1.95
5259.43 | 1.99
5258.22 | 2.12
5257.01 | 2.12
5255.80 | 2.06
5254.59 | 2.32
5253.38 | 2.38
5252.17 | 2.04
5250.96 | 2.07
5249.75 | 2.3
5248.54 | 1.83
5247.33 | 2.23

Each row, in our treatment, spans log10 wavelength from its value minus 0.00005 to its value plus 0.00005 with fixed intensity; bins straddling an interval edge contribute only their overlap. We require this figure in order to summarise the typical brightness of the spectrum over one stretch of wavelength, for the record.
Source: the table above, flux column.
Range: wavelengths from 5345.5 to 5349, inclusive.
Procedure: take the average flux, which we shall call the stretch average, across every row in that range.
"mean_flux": 2.30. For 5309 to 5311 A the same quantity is 2.38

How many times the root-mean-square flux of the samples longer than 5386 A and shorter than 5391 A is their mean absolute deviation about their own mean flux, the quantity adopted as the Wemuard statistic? 0.042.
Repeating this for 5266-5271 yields 0.050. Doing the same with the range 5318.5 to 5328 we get 0.068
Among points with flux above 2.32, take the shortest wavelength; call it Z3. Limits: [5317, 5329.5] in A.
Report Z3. 5317.88 A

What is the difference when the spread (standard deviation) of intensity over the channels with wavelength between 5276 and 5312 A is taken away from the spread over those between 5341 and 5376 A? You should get 0.07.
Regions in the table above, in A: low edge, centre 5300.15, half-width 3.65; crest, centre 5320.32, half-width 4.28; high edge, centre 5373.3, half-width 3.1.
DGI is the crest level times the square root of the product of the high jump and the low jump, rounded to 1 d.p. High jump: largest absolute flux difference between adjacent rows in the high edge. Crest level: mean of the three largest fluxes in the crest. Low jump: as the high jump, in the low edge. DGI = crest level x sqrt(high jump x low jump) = 0.6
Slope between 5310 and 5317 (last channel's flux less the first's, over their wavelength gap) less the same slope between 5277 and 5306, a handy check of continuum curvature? 0.032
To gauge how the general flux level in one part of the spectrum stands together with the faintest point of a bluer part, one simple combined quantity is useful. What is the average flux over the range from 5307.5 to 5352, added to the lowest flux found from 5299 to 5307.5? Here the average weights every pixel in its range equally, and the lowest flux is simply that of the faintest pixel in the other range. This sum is 4.38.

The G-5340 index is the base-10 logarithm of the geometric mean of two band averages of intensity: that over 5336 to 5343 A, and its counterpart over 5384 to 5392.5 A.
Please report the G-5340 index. 0.358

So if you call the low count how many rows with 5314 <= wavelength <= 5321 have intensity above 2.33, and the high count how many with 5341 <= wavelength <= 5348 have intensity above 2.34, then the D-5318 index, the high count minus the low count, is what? -1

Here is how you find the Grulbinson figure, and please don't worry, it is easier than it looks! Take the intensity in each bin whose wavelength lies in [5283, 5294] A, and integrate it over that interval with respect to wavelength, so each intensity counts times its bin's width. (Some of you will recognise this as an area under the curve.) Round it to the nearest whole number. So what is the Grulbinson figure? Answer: 26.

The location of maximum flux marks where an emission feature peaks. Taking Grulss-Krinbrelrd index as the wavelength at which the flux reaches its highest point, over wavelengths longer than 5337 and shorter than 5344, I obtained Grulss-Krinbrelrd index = 5339.97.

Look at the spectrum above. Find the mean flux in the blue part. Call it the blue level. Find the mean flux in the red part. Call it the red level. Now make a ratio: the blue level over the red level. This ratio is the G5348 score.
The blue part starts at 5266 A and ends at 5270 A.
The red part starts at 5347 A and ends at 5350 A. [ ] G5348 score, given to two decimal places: 0.92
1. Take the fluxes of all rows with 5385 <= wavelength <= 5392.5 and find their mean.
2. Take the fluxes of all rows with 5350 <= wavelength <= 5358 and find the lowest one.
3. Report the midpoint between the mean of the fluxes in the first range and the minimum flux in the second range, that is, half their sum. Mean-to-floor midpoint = 2.24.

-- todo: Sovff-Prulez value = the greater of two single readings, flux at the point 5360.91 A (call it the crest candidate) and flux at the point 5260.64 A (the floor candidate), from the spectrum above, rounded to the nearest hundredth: 2.42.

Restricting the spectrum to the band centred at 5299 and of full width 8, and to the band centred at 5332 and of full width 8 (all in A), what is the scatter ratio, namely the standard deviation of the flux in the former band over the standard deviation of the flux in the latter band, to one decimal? 0.2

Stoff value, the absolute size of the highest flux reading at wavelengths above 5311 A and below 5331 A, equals 2.71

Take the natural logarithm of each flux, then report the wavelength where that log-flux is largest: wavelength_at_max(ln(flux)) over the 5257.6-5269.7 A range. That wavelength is 5266.70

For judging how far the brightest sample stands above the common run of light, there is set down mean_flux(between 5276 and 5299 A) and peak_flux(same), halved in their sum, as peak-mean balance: 2.4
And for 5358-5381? 2.7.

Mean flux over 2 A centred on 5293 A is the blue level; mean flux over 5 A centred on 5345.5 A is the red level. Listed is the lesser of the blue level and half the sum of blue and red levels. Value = 2.28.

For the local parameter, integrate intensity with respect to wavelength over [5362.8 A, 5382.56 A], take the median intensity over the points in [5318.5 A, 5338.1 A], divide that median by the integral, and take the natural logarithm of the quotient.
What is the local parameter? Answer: -3.01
